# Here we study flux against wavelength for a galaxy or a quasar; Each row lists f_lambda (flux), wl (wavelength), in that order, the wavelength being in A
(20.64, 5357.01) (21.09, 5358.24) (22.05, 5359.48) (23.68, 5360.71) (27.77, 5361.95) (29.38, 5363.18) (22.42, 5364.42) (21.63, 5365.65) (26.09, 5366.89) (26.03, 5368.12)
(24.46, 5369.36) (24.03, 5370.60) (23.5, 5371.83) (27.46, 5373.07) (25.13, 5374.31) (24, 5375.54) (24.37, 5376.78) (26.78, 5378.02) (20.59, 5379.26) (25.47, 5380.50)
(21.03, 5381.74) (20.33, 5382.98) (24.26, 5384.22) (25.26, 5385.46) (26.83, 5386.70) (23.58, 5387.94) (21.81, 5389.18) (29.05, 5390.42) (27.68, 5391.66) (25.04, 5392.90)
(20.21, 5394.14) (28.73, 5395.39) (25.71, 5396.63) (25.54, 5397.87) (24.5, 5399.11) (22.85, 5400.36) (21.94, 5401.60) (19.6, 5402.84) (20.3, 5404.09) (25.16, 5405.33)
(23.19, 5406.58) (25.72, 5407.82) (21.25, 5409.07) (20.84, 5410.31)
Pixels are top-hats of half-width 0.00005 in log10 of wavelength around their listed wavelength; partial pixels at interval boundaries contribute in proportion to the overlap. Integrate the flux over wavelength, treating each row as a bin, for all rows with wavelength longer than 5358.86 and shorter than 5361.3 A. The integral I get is 56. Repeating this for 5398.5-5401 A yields 59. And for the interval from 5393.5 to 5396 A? 61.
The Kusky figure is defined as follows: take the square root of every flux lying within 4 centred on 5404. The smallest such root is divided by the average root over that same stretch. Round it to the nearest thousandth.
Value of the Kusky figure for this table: 0.952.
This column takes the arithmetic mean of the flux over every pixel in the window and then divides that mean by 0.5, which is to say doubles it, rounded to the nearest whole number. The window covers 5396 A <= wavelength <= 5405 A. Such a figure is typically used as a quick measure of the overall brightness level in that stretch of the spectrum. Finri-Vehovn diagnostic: 46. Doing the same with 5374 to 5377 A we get 49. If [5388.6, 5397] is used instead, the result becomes 51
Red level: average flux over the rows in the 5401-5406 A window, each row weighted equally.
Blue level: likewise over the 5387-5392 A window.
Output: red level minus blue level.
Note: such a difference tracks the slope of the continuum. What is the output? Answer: -3.8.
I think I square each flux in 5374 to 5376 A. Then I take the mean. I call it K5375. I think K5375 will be 604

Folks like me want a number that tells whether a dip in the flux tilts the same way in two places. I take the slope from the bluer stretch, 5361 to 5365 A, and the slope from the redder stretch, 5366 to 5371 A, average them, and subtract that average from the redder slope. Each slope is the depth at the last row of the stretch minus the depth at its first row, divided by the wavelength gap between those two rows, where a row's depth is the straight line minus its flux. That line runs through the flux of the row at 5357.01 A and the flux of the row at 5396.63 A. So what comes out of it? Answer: -0.8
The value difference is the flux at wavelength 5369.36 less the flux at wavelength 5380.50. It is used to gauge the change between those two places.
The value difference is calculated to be -1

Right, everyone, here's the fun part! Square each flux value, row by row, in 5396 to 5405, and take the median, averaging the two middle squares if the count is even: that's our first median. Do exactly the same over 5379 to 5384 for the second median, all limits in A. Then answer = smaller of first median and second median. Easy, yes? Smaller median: 433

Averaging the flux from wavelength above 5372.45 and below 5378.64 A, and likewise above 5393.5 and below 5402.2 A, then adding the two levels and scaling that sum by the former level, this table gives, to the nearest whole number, 1271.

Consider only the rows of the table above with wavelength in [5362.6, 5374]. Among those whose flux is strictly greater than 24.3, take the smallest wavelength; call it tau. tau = 5363.18 A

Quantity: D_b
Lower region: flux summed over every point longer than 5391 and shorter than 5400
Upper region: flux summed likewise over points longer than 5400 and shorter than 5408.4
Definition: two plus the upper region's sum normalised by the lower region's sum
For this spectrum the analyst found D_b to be 2.89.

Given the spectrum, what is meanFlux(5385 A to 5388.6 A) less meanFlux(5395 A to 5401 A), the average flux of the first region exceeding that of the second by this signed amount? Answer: -0.2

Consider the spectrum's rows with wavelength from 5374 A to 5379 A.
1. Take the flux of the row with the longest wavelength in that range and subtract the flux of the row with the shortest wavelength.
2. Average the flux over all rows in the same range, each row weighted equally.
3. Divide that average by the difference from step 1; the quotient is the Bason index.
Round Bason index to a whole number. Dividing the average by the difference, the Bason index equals 15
